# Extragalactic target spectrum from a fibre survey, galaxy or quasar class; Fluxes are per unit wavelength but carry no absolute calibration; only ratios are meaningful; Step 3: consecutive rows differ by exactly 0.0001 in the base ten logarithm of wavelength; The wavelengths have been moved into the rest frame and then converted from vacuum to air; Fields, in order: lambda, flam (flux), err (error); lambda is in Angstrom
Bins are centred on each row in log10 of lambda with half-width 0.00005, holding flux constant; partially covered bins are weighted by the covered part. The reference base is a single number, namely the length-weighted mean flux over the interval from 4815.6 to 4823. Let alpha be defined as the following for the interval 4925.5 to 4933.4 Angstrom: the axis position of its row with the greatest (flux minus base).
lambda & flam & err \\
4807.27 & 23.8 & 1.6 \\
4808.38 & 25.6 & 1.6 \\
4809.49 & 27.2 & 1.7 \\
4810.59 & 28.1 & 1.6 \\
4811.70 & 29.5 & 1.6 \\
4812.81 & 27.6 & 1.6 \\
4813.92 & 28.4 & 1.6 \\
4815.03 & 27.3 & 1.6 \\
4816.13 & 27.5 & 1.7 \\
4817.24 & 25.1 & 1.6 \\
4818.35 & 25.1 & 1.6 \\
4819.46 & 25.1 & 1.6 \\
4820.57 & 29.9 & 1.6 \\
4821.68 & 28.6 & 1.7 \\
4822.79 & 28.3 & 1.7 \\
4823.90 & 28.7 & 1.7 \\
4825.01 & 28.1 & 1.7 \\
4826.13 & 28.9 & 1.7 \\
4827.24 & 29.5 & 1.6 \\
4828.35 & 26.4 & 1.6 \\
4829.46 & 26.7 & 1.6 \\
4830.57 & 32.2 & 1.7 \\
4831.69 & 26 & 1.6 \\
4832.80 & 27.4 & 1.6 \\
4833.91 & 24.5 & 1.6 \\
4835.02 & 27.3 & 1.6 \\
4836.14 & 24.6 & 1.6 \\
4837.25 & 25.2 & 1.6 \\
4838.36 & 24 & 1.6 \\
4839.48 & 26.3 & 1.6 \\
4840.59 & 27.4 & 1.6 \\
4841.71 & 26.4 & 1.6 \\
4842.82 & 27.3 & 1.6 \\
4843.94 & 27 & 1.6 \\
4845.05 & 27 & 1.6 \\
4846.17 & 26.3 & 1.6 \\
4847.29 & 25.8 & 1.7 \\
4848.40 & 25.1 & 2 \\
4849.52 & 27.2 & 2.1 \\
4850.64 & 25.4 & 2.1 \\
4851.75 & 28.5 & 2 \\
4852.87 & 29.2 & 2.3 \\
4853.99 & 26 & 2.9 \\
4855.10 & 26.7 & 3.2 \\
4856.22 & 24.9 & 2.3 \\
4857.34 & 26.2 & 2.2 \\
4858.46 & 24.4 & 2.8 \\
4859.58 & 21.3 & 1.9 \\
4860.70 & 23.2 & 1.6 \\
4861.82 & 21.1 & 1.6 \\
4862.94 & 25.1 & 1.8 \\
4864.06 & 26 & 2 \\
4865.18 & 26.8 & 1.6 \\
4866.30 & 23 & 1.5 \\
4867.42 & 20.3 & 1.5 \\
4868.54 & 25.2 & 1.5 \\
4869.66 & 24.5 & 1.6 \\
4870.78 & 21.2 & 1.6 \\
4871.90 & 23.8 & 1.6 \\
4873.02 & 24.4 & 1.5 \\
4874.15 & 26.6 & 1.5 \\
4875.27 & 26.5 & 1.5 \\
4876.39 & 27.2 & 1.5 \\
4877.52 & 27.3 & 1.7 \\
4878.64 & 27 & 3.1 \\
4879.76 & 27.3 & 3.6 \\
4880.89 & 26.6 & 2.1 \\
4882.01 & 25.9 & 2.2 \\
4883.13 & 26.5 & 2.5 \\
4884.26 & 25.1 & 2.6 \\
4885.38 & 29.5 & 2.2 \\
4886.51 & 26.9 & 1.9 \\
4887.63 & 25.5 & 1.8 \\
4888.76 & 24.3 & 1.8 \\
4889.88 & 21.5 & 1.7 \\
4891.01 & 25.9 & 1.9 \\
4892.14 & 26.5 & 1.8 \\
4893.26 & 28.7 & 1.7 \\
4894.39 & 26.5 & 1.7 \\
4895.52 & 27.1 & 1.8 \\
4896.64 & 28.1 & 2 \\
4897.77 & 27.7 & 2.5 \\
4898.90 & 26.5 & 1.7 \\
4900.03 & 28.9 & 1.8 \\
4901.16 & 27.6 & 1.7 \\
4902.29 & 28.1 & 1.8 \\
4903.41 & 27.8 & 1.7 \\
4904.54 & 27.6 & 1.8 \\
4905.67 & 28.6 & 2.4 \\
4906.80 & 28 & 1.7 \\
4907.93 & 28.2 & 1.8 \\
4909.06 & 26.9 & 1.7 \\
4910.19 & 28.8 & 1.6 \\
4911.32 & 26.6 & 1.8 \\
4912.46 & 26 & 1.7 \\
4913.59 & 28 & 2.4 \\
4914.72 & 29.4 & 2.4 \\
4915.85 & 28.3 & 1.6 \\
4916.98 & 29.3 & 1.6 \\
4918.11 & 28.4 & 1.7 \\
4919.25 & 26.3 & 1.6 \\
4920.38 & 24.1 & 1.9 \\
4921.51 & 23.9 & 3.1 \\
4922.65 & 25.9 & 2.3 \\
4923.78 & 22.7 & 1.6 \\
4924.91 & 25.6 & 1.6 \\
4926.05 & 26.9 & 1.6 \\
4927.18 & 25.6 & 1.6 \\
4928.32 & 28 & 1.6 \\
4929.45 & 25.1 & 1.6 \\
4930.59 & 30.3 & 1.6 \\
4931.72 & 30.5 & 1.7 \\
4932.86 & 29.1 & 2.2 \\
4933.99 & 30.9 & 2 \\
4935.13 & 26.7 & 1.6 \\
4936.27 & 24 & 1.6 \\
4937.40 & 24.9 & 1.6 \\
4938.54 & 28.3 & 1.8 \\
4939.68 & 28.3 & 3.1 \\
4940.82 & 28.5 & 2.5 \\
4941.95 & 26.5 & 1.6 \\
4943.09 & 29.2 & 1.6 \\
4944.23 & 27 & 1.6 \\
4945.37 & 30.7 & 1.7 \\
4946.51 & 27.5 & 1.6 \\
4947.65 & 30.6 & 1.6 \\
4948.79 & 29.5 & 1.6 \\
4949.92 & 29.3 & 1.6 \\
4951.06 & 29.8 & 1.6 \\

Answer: 4931.72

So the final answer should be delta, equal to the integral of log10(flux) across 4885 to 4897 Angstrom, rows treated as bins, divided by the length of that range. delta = 1.42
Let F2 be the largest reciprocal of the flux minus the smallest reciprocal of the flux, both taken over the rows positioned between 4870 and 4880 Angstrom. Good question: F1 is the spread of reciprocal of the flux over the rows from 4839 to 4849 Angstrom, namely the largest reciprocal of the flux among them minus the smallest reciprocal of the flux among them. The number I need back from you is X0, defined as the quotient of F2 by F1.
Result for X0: 3.2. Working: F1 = 0.0033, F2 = 0.0105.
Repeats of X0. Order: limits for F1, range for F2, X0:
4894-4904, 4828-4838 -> 3.1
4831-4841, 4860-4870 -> 2.3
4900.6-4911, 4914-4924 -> 4.1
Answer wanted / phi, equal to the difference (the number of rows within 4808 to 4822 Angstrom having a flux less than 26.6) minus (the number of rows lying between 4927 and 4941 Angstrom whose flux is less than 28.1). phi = -2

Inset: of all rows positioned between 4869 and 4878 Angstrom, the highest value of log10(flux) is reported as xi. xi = 1.44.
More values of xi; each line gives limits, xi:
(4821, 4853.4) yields 1.51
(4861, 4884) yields 1.44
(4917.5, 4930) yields 1.45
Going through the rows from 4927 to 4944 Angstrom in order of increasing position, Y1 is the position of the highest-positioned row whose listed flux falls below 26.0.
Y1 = 4937.40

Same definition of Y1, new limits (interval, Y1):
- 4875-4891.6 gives 4891.01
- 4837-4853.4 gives 4850.64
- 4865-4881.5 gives 4873.02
